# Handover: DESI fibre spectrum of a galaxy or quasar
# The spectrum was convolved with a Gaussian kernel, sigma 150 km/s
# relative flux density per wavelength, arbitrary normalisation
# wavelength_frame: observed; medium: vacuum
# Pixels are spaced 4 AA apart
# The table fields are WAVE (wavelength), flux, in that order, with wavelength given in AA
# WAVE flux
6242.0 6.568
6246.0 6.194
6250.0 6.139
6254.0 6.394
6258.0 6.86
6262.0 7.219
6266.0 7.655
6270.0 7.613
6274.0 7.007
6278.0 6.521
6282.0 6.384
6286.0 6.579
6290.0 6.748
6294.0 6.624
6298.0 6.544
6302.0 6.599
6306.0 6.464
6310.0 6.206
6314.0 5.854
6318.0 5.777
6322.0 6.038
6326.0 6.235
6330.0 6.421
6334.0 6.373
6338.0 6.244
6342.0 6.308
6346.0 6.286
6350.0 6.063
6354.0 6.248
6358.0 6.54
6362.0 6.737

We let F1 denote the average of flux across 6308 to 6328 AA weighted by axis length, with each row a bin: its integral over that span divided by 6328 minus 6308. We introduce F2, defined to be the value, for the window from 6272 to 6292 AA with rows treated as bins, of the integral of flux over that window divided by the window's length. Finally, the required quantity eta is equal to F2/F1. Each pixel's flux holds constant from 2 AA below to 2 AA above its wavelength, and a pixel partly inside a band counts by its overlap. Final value 1.10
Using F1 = 6.0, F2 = 6.6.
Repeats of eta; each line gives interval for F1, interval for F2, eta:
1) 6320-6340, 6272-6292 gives 1.06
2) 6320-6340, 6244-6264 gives 1.05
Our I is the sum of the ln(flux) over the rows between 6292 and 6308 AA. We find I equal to 7.5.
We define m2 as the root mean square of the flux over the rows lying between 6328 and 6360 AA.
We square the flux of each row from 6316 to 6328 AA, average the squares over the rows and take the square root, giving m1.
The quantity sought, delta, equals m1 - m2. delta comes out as -0.3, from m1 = 6.02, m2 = 6.31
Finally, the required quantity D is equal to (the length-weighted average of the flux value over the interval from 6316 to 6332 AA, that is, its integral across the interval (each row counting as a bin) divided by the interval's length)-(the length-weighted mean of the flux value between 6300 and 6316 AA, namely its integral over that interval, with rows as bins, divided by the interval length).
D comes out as -0.16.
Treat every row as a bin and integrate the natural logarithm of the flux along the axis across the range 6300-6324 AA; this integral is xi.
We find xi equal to 44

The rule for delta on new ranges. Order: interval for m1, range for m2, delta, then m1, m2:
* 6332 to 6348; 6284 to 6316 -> -0.2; 6.30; 6.46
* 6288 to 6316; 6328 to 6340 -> 0.1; 6.44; 6.35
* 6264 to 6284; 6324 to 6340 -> 0.7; 7.06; 6.32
